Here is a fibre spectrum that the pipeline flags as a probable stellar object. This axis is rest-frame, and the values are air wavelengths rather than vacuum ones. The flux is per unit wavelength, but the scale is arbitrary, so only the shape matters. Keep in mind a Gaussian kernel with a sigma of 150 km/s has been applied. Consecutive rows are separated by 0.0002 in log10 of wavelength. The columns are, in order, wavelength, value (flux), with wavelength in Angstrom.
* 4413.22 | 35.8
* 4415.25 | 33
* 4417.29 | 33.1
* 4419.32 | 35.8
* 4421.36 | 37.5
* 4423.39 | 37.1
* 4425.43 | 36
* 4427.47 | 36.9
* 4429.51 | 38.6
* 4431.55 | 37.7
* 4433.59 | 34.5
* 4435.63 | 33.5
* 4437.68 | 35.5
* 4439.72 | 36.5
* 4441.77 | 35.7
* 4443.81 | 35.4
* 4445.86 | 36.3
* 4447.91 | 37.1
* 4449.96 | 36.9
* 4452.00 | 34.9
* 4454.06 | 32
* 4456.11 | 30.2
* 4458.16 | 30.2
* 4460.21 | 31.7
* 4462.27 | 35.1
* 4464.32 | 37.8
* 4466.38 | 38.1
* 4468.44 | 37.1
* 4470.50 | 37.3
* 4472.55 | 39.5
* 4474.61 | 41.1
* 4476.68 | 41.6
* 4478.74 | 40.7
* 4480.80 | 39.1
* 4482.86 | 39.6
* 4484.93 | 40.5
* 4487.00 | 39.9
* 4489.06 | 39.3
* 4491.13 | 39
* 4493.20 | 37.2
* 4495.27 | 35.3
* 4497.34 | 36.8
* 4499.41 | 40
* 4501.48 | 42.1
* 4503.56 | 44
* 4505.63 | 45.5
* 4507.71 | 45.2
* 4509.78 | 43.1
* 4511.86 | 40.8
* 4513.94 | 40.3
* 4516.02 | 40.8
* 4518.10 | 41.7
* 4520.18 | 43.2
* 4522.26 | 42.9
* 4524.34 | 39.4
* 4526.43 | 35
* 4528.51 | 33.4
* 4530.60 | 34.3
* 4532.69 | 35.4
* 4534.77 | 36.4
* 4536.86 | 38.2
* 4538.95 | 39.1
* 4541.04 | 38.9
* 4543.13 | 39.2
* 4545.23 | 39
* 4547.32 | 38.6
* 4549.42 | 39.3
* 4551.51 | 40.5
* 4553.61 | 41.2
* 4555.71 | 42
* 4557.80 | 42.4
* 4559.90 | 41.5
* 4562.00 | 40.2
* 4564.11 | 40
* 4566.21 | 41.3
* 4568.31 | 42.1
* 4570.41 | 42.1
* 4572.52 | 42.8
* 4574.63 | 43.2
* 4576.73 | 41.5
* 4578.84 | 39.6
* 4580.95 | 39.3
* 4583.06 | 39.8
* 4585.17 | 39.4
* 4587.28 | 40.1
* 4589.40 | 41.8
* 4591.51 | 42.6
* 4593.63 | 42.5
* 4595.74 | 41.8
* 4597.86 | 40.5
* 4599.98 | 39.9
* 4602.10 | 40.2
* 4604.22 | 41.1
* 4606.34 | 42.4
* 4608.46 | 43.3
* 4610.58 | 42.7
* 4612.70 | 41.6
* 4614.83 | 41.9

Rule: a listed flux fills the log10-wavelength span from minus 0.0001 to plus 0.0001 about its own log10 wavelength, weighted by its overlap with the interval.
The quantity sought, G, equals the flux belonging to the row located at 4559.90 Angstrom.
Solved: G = 41.5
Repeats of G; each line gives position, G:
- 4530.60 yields 34.3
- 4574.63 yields 43.2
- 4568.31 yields 42.1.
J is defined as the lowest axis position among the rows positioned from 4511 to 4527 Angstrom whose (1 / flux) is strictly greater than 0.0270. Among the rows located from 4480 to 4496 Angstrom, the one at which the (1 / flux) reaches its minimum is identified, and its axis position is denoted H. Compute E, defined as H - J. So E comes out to -41.5 Angstrom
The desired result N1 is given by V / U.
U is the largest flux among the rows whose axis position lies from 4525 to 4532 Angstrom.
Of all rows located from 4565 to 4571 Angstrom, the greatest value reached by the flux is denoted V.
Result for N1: 1.20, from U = 35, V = 42.1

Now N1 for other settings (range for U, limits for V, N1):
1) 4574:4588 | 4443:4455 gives 0.86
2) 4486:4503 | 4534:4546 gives 0.93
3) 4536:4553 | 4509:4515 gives 1.06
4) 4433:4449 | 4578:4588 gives 1.08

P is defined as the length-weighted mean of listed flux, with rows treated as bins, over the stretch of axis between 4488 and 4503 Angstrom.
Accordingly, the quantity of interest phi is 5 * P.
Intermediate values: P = 38.7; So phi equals 193.5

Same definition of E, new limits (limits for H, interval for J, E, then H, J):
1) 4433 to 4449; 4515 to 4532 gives -78.5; 4447.91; 4526.43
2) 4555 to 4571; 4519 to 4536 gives 31.4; 4557.80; 4526.43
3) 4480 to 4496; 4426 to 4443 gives 57.5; 4484.93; 4427.47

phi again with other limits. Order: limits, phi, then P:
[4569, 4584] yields 206.1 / 41.2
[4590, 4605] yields 206.2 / 41.2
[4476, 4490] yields 200.4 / 40.1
